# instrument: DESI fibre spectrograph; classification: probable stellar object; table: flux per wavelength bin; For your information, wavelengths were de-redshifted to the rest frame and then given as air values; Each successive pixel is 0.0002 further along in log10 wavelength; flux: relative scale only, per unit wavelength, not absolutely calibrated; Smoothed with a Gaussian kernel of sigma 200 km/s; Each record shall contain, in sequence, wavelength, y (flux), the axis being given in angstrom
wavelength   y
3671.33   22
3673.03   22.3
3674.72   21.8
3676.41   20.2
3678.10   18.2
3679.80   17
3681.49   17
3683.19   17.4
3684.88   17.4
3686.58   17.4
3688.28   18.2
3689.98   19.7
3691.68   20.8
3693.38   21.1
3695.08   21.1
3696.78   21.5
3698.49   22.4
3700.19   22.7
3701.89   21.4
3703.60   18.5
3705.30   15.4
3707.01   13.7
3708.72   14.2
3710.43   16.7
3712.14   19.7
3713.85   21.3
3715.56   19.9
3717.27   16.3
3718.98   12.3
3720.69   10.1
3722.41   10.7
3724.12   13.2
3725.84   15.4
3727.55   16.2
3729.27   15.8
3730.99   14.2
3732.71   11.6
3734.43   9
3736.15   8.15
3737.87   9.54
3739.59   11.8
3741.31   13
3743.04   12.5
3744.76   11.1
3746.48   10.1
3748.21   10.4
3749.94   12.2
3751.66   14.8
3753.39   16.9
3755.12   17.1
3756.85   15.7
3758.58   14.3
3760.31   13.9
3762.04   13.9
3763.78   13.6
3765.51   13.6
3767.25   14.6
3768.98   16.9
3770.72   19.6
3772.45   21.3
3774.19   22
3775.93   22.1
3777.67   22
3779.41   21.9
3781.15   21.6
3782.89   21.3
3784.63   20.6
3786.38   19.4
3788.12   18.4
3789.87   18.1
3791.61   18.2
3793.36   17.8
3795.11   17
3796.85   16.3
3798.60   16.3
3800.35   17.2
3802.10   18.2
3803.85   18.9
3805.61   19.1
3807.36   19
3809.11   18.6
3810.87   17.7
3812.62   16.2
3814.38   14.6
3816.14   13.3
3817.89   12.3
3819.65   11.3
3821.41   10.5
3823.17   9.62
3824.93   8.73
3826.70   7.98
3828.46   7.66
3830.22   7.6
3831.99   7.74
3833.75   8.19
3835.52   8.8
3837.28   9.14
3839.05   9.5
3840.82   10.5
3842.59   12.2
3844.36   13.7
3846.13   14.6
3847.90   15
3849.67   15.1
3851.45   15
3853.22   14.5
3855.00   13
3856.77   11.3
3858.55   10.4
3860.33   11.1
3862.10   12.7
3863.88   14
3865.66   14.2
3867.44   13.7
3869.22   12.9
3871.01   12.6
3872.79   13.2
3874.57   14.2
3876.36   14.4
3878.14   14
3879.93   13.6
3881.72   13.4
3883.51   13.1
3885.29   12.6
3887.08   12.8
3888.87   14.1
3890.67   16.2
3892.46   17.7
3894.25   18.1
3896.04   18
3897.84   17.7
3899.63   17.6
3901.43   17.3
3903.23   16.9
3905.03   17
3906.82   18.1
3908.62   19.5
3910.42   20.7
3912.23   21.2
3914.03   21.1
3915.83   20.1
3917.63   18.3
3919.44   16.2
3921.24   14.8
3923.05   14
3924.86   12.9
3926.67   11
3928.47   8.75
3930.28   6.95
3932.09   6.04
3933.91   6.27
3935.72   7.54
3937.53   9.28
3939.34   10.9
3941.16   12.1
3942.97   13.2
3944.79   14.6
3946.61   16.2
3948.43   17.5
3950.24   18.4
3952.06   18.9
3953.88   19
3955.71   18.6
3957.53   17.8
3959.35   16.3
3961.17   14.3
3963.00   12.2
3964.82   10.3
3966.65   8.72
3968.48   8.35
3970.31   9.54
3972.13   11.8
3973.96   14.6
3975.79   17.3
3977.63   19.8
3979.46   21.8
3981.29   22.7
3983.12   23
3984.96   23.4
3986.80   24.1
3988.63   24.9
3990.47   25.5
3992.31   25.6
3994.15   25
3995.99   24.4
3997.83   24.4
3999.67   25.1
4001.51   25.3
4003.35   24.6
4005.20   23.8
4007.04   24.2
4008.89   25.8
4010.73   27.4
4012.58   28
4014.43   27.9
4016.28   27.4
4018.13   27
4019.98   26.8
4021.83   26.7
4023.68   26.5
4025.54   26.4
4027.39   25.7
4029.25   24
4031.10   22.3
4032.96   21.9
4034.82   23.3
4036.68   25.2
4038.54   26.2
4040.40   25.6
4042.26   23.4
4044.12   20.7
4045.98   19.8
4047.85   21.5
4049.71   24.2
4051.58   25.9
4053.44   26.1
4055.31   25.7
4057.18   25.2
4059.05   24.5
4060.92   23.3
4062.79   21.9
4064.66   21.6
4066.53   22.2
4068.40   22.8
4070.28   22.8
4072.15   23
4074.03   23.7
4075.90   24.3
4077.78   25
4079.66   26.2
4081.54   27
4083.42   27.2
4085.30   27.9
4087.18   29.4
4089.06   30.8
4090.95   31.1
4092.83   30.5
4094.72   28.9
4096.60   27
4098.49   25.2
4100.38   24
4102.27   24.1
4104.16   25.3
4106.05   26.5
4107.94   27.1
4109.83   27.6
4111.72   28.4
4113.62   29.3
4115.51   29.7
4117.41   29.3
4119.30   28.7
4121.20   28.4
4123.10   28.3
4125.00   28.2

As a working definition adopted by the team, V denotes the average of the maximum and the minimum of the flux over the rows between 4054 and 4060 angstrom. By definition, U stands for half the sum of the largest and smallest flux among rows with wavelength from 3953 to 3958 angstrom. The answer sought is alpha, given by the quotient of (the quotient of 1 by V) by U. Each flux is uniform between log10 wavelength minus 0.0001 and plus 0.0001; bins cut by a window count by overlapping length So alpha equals 0.0022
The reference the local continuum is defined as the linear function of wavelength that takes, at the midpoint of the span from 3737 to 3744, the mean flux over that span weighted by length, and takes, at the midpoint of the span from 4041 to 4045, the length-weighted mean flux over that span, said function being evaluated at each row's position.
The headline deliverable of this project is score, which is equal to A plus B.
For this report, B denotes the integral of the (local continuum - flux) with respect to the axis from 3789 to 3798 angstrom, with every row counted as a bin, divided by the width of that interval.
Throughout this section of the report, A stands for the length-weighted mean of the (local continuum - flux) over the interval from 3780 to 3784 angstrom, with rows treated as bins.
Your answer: -12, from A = -8.3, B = -4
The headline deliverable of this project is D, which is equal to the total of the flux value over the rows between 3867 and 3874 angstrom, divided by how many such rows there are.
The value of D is 13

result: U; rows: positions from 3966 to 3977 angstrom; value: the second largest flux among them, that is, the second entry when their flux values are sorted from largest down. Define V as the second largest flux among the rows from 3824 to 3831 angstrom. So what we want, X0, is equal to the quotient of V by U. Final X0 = 0.55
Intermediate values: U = 14.6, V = 7.98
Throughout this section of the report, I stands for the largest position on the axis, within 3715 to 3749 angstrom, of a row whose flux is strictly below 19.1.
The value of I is 3748.21 angstrom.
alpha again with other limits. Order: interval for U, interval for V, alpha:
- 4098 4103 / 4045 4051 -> 0.0018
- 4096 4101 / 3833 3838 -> 0.0045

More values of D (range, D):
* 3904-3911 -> 19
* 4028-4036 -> 23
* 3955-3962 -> 17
